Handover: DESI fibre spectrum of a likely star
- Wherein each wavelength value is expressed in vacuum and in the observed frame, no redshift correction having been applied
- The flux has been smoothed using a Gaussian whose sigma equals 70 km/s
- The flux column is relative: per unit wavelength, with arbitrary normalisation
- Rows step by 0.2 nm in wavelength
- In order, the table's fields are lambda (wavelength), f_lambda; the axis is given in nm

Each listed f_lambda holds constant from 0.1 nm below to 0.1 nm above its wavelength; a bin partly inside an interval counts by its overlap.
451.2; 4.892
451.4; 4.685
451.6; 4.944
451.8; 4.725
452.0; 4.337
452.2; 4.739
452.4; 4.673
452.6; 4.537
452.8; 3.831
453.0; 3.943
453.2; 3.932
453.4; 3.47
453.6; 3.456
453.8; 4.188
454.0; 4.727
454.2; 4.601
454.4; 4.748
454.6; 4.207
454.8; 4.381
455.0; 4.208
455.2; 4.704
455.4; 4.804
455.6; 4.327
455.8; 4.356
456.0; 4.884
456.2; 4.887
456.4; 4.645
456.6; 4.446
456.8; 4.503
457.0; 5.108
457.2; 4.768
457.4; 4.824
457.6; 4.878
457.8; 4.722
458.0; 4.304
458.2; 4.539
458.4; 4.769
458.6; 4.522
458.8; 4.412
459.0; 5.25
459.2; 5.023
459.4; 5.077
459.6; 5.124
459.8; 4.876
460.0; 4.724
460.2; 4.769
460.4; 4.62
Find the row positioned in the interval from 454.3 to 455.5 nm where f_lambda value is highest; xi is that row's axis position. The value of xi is 455.4 nm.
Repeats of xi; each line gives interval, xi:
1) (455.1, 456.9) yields 456.2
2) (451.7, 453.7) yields 452.2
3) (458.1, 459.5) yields 459.0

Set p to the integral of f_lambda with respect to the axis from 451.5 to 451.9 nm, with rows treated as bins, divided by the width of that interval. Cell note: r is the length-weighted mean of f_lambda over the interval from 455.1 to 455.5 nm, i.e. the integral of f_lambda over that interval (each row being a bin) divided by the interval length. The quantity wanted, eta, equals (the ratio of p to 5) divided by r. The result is 0.203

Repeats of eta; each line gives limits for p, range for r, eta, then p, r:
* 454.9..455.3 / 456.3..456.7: 0.196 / 4.46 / 4.55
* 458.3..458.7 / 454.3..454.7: 0.208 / 4.65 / 4.48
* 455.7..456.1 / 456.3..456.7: 0.203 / 4.62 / 4.55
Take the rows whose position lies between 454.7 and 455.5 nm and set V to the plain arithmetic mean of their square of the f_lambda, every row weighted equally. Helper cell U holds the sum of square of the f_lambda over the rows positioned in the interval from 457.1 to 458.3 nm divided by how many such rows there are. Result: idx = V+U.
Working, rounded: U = 21.9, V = 20.5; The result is 42.4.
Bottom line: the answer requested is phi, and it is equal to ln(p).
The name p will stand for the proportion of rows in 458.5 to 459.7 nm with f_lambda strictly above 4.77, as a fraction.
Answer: -0.4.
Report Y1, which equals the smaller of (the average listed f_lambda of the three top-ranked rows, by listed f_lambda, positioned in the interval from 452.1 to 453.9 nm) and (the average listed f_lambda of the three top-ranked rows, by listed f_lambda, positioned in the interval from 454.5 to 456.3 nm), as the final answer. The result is 4.65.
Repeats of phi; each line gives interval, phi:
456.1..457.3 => -1.1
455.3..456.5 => -0.7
